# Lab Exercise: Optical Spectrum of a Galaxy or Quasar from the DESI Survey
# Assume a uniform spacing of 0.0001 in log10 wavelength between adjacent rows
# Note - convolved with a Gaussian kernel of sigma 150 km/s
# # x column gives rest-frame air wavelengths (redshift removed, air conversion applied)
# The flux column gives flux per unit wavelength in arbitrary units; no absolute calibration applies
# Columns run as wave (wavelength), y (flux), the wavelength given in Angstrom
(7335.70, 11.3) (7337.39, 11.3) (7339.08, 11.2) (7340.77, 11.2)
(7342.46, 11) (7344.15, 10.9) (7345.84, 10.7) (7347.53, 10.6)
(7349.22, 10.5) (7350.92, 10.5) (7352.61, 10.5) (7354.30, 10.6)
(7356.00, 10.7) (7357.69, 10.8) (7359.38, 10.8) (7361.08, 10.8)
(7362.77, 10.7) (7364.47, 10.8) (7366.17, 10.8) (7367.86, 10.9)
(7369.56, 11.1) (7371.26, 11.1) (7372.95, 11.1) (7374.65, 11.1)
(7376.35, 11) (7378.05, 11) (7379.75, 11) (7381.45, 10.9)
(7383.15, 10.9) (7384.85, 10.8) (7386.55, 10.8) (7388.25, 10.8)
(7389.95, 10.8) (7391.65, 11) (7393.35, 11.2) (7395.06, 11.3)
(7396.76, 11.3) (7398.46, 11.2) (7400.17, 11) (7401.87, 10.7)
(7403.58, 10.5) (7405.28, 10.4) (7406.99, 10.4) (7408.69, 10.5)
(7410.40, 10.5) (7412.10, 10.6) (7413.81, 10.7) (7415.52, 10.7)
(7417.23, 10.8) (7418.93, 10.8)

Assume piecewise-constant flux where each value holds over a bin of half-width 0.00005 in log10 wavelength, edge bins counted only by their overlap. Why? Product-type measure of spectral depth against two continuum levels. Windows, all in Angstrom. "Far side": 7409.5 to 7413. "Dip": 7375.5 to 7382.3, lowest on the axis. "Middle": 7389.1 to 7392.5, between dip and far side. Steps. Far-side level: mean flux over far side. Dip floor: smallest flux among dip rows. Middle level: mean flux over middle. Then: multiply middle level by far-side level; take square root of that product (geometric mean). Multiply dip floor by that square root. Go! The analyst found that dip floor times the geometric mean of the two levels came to 117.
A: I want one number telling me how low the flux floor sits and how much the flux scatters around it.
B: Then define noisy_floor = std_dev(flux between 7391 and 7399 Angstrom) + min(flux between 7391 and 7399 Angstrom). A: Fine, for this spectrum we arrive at 11.1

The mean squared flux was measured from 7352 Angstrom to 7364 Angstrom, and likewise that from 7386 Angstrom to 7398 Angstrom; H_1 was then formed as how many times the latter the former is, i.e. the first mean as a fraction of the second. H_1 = 0.94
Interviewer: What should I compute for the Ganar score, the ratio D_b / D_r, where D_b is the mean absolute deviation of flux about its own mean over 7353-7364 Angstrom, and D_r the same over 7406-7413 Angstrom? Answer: 1.3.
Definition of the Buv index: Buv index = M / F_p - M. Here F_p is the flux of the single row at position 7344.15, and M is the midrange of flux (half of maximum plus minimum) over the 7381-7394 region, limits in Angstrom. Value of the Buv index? -9.99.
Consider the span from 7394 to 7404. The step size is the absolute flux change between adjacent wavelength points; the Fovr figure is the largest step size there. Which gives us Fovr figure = 0.300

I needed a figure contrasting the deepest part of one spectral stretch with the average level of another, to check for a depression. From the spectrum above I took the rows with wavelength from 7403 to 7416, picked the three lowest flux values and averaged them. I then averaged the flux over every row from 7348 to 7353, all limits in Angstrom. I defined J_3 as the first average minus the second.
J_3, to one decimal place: -0.1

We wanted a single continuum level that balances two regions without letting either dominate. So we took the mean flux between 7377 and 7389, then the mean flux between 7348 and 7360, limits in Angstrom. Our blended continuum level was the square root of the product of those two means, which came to 10.76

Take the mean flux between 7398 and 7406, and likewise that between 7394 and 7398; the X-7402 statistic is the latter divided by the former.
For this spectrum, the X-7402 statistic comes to 1.05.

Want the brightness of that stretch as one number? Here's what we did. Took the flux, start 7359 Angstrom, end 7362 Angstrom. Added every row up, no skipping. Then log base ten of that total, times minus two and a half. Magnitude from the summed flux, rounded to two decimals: -3.34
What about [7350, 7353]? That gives -3.31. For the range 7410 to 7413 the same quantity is -3.31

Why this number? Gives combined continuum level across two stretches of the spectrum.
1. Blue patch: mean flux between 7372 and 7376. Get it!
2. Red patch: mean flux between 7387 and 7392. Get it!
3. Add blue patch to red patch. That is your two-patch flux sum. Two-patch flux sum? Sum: 22.0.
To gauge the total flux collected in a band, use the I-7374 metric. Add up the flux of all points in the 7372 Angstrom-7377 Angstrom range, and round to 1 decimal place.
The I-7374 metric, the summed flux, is 33.2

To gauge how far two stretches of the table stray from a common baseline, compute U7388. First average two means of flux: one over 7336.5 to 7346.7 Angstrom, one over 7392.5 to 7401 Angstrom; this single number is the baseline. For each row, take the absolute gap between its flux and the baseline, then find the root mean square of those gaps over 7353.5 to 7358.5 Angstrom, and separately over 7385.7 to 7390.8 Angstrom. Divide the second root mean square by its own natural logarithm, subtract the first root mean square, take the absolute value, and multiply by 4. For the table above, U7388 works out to 2.9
